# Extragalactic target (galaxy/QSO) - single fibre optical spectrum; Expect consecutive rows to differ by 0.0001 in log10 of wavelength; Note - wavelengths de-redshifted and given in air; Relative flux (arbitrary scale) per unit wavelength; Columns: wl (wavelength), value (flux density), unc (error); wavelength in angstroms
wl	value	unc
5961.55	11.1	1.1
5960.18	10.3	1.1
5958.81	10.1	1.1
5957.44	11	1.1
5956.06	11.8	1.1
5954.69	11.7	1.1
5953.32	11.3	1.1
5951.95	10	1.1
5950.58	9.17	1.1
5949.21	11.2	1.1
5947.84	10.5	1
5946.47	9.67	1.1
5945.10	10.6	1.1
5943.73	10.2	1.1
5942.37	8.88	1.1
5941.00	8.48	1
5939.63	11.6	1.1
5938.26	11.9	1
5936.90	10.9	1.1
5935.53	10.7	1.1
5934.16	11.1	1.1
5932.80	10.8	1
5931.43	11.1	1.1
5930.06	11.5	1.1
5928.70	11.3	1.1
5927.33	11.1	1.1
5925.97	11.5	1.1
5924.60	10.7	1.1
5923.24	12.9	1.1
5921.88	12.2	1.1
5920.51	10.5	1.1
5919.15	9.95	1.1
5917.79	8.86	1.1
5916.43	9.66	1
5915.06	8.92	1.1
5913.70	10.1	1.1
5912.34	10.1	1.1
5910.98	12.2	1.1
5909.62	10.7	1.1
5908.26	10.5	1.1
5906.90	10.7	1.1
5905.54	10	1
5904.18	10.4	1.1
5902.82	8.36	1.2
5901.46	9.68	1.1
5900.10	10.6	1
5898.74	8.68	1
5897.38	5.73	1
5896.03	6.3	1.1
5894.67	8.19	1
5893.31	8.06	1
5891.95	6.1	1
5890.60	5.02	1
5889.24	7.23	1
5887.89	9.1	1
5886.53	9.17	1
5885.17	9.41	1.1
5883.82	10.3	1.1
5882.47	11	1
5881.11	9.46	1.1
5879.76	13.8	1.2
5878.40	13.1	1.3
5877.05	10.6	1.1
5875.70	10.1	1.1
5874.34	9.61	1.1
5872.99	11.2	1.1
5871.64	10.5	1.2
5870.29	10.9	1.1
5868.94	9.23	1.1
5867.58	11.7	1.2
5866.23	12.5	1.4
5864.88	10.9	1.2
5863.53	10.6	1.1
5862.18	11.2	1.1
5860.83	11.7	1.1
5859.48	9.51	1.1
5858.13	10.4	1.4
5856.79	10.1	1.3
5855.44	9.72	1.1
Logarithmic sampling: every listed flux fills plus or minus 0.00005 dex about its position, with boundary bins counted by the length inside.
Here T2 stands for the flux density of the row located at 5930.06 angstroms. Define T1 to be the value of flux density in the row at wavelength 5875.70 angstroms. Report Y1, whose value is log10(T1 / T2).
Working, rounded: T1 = 10.1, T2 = 11.5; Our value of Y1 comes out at -0.06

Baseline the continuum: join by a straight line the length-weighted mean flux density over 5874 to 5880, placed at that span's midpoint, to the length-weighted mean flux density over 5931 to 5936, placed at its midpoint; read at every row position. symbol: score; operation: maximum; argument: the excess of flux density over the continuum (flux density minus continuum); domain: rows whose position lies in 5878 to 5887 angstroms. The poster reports 2.5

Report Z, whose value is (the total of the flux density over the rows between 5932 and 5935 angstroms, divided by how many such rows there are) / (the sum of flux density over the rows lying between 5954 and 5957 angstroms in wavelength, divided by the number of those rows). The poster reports 0.93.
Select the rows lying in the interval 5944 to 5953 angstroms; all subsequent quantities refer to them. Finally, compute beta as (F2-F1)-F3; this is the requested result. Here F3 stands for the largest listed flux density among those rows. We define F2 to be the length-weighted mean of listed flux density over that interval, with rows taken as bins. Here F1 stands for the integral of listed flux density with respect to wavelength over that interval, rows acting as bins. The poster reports -93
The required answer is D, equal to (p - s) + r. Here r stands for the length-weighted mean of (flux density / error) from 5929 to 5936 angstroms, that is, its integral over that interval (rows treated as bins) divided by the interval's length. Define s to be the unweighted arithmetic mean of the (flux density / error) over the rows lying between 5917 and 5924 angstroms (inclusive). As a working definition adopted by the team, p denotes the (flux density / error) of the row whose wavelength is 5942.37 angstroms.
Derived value 8.4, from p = 8.1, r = 10.2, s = 9.9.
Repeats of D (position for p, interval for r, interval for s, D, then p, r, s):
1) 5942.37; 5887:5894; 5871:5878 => 5.9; 8.1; 7.2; 9.3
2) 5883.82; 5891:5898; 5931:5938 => 5.9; 9.4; 6.7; 10.1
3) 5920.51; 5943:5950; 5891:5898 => 12.4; 9.5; 9.7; 6.8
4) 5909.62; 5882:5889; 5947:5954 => 9.3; 9.7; 9.3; 9.7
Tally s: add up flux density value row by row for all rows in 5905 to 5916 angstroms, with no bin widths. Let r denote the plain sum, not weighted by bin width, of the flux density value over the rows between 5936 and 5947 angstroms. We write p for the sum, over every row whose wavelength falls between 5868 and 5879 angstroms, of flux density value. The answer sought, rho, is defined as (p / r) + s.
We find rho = 84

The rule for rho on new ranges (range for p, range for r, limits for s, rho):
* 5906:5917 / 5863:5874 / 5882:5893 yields 68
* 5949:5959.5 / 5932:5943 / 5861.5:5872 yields 89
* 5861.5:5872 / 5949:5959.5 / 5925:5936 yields 90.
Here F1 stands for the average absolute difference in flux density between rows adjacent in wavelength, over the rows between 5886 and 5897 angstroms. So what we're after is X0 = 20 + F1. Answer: 21.3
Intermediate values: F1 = 1.3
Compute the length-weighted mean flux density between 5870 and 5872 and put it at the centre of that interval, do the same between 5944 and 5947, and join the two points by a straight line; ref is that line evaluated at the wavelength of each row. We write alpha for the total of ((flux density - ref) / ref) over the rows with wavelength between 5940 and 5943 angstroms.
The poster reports -0.3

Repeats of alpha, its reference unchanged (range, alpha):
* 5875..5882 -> 0.4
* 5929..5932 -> 0.2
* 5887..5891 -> -1.0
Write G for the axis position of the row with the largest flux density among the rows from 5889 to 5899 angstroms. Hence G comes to 5898.74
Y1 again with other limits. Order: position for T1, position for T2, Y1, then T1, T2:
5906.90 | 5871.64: 0.01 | 10.7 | 10.5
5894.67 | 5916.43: -0.07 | 8.19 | 9.66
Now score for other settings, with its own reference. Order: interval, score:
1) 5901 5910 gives -0.4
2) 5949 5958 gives 1.1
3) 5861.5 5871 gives 1.1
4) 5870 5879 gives 1.8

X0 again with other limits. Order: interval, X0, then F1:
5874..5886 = 21.5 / 1.5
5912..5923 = 20.9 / 0.9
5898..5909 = 21.1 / 1.1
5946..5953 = 21.1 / 1.1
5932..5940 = 20.4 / 0.4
